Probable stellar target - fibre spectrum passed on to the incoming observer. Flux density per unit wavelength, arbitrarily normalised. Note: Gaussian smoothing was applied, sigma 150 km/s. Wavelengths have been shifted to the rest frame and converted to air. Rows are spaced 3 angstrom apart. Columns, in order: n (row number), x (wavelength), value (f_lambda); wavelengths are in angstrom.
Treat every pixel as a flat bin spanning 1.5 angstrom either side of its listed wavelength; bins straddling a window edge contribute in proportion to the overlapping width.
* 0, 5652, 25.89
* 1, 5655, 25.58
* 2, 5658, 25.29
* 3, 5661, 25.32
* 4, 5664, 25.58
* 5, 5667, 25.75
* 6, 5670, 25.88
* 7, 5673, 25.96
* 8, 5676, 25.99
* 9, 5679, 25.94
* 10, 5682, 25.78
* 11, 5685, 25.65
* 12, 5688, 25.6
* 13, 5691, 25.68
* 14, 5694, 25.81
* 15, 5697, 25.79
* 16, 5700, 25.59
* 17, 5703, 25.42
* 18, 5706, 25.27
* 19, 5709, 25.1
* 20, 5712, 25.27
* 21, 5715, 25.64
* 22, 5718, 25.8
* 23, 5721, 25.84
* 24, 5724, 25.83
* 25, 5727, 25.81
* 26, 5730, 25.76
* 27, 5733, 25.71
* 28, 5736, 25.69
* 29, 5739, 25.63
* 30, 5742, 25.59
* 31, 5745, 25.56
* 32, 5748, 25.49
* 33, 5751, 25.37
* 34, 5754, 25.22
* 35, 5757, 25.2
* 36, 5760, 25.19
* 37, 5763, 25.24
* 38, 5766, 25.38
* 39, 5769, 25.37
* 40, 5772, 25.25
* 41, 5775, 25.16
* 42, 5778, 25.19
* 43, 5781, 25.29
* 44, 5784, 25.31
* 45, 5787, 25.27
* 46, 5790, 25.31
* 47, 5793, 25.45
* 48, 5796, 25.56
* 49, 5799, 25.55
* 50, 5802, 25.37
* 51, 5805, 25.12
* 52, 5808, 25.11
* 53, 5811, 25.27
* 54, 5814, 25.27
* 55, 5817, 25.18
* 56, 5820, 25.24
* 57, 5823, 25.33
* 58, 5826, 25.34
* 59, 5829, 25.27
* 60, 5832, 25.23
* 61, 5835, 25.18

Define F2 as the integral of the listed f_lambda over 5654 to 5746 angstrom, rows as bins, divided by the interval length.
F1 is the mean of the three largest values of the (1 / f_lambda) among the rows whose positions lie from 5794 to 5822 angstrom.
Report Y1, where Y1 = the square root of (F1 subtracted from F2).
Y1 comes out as 5.06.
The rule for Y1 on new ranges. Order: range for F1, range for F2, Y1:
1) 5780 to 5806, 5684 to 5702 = 5.06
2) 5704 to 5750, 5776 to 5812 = 5.03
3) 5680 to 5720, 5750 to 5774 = 5.02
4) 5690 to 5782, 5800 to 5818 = 5.02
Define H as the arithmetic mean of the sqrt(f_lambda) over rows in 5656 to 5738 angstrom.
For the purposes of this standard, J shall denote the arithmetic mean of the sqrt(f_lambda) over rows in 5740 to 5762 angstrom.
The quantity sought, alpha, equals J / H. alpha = 0.994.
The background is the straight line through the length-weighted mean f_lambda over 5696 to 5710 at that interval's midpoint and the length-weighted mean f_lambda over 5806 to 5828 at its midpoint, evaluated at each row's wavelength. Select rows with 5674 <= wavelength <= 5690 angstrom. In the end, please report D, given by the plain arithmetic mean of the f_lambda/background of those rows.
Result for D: 1.01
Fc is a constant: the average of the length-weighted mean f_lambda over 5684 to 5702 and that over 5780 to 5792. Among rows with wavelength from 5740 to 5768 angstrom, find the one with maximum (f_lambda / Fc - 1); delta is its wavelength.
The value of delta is 5742 angstrom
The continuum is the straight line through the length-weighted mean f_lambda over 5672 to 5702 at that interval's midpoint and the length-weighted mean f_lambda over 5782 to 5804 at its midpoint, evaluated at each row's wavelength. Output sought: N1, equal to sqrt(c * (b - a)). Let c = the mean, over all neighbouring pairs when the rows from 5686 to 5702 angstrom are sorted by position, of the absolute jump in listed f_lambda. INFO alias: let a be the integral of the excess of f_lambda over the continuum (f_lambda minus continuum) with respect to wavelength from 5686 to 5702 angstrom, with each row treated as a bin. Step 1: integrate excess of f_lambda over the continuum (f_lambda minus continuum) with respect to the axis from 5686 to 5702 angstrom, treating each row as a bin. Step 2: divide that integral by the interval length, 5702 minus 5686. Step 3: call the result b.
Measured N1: 0.31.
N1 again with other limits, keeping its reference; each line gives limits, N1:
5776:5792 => 0.34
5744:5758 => 0.45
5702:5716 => 1.01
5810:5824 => 0.20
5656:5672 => 0.78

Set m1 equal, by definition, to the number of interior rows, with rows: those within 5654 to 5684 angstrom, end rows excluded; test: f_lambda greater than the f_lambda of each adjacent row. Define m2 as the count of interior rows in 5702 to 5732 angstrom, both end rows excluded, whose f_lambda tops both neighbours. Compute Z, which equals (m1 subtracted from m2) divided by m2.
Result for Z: 0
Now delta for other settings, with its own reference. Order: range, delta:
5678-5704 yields 5679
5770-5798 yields 5796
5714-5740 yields 5721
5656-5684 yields 5676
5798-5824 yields 5799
